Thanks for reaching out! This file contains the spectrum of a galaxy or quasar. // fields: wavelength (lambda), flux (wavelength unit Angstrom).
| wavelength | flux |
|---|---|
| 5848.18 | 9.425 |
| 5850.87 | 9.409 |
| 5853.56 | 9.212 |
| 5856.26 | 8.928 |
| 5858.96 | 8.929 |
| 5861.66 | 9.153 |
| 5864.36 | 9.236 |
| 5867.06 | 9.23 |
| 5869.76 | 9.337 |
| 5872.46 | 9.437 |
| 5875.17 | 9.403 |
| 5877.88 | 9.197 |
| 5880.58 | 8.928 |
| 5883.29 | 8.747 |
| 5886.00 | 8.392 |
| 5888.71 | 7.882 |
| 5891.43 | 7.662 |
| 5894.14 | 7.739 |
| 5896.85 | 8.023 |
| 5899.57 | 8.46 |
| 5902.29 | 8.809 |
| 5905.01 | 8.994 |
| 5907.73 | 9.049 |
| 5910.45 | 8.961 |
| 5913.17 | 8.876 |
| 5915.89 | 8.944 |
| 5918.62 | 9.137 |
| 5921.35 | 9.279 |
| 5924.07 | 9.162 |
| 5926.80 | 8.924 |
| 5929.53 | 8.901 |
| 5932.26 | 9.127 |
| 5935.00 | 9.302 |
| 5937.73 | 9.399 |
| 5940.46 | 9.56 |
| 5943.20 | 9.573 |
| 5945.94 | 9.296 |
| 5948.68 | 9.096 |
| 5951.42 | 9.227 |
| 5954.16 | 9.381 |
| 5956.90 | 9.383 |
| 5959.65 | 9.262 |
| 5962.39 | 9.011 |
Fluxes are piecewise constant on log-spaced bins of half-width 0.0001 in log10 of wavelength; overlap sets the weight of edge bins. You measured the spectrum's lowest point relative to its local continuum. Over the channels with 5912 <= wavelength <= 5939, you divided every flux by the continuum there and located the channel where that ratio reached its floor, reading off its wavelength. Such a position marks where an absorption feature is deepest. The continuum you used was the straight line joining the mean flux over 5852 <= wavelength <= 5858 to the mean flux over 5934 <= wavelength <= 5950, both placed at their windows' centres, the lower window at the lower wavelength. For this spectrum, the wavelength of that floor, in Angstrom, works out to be 5929.53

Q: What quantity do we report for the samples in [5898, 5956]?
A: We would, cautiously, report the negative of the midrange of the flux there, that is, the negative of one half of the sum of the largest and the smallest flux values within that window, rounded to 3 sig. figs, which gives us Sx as -9.02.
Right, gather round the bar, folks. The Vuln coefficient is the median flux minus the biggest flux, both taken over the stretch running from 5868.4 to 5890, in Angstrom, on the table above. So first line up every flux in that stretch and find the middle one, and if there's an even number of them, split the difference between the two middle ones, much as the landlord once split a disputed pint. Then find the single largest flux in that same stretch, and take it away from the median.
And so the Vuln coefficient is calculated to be -0.37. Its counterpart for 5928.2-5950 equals -0.27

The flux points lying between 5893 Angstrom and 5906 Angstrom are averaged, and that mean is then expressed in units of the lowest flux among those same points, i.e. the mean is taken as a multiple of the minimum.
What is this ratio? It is 1.09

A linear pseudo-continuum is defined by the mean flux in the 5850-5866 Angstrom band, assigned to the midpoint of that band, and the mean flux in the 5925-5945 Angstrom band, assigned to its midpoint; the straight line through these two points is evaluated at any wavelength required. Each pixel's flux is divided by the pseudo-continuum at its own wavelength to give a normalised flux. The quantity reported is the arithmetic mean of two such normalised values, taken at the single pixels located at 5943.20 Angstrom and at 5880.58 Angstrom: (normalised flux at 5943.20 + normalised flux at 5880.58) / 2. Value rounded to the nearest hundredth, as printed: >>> 1.00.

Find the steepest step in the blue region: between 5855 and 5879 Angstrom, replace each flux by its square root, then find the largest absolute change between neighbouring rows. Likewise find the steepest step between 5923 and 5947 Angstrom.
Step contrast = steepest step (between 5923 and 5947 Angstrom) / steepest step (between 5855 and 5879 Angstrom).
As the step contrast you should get 1.21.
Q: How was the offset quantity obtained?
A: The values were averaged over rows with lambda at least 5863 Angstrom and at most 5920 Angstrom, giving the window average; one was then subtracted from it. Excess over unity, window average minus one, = 7.78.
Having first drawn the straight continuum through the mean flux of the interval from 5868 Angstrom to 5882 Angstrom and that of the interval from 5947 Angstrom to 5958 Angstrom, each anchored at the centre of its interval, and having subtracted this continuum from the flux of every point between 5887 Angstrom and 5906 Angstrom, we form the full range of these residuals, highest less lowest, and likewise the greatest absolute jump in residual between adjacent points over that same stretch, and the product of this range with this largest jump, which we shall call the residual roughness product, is 0.58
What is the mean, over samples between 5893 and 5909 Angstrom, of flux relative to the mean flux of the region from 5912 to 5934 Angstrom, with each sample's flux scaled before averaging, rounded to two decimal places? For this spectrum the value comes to 0.94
